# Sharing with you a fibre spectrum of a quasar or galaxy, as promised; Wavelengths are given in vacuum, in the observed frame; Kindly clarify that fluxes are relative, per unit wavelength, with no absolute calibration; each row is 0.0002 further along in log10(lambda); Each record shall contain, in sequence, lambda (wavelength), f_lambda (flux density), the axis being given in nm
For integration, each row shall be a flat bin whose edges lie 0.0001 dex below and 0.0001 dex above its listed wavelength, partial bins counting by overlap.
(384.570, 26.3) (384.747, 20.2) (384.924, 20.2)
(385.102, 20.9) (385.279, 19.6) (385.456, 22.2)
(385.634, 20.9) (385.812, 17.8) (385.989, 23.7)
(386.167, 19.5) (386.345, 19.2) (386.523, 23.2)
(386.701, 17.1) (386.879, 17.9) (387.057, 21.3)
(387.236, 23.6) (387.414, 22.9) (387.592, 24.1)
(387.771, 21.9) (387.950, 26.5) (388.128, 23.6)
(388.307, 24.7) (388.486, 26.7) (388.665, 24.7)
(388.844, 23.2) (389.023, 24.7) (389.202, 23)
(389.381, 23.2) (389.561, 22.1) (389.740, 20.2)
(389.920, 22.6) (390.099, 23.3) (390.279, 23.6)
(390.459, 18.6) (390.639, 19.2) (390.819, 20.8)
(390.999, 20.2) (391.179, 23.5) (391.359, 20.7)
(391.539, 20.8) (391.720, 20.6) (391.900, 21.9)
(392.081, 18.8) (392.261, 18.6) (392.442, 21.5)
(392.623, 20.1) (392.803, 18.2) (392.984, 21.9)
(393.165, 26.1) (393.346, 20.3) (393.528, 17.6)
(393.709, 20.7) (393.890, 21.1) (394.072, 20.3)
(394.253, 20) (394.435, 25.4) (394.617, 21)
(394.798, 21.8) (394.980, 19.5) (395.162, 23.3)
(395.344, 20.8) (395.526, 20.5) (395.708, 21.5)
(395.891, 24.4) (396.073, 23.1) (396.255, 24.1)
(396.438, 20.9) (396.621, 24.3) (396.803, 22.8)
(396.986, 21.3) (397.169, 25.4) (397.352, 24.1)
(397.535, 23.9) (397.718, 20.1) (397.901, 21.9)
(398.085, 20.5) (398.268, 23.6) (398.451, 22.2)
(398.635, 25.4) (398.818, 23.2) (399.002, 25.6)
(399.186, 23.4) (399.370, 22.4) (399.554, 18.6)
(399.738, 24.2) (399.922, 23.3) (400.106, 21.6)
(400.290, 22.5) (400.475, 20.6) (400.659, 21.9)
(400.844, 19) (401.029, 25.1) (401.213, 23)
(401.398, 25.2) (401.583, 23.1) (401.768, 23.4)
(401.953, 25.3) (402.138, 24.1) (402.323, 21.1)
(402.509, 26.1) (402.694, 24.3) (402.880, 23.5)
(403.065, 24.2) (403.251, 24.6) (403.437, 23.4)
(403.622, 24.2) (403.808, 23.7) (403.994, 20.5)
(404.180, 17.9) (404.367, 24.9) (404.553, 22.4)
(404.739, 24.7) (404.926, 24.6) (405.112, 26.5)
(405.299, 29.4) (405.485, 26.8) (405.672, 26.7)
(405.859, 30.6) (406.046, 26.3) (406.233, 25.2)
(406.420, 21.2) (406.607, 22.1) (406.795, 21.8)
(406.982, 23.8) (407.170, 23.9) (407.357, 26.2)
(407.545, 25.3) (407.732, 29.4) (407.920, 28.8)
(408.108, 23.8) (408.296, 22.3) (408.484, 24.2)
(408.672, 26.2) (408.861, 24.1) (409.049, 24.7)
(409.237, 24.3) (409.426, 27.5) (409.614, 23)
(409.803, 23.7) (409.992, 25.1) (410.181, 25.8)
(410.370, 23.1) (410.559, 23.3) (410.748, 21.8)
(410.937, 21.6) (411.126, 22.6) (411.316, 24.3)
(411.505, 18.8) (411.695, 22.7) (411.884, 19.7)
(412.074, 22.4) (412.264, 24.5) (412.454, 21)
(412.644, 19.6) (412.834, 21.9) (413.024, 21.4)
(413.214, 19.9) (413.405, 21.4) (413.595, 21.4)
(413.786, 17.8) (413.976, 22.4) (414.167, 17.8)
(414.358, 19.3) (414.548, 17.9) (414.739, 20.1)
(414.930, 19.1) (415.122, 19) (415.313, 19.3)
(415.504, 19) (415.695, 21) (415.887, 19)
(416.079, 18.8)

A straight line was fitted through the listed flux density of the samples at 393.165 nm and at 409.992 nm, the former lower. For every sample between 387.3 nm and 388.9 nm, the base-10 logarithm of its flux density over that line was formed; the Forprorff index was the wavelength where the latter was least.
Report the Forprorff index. 387.771 nm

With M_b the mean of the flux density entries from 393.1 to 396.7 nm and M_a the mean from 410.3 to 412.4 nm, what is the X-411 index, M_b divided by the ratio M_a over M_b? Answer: 21.4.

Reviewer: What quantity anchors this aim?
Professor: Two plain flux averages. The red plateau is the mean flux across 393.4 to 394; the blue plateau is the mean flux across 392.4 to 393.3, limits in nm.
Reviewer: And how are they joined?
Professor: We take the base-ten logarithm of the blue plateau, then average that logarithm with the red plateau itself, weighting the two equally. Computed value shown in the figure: 10.6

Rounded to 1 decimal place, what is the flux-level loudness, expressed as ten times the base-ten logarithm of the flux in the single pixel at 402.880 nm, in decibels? 13.7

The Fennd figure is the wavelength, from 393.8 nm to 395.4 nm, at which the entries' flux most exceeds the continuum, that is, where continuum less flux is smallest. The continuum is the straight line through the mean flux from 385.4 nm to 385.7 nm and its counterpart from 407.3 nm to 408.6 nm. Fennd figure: 394.435 nm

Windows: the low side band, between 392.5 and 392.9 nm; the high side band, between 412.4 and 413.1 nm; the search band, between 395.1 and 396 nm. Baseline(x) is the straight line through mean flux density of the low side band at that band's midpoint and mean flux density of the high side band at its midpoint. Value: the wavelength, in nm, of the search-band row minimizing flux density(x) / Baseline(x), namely 395.526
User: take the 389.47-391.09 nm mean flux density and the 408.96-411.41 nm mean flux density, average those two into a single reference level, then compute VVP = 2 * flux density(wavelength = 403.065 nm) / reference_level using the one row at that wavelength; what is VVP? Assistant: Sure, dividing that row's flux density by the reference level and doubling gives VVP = 2.15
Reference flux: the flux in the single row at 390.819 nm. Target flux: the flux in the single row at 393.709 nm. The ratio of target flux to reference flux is 1.00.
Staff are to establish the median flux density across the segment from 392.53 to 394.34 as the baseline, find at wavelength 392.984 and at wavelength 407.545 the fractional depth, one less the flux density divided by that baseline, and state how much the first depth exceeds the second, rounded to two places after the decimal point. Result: 0.17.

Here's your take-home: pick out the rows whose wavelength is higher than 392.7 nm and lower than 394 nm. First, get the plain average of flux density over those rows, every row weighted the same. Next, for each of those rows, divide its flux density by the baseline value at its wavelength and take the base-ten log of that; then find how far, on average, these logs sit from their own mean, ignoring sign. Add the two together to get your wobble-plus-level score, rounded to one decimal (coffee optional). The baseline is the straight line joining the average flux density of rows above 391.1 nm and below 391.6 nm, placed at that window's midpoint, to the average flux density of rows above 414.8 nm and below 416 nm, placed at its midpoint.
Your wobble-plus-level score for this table 20.9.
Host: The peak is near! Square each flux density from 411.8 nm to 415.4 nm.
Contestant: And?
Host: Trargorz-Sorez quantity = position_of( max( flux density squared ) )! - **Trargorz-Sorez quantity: 412.264 nm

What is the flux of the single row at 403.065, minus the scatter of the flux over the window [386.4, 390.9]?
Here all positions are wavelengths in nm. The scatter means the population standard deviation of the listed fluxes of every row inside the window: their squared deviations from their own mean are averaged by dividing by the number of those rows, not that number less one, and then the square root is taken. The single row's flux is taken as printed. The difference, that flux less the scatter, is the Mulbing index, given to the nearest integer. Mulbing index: 22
